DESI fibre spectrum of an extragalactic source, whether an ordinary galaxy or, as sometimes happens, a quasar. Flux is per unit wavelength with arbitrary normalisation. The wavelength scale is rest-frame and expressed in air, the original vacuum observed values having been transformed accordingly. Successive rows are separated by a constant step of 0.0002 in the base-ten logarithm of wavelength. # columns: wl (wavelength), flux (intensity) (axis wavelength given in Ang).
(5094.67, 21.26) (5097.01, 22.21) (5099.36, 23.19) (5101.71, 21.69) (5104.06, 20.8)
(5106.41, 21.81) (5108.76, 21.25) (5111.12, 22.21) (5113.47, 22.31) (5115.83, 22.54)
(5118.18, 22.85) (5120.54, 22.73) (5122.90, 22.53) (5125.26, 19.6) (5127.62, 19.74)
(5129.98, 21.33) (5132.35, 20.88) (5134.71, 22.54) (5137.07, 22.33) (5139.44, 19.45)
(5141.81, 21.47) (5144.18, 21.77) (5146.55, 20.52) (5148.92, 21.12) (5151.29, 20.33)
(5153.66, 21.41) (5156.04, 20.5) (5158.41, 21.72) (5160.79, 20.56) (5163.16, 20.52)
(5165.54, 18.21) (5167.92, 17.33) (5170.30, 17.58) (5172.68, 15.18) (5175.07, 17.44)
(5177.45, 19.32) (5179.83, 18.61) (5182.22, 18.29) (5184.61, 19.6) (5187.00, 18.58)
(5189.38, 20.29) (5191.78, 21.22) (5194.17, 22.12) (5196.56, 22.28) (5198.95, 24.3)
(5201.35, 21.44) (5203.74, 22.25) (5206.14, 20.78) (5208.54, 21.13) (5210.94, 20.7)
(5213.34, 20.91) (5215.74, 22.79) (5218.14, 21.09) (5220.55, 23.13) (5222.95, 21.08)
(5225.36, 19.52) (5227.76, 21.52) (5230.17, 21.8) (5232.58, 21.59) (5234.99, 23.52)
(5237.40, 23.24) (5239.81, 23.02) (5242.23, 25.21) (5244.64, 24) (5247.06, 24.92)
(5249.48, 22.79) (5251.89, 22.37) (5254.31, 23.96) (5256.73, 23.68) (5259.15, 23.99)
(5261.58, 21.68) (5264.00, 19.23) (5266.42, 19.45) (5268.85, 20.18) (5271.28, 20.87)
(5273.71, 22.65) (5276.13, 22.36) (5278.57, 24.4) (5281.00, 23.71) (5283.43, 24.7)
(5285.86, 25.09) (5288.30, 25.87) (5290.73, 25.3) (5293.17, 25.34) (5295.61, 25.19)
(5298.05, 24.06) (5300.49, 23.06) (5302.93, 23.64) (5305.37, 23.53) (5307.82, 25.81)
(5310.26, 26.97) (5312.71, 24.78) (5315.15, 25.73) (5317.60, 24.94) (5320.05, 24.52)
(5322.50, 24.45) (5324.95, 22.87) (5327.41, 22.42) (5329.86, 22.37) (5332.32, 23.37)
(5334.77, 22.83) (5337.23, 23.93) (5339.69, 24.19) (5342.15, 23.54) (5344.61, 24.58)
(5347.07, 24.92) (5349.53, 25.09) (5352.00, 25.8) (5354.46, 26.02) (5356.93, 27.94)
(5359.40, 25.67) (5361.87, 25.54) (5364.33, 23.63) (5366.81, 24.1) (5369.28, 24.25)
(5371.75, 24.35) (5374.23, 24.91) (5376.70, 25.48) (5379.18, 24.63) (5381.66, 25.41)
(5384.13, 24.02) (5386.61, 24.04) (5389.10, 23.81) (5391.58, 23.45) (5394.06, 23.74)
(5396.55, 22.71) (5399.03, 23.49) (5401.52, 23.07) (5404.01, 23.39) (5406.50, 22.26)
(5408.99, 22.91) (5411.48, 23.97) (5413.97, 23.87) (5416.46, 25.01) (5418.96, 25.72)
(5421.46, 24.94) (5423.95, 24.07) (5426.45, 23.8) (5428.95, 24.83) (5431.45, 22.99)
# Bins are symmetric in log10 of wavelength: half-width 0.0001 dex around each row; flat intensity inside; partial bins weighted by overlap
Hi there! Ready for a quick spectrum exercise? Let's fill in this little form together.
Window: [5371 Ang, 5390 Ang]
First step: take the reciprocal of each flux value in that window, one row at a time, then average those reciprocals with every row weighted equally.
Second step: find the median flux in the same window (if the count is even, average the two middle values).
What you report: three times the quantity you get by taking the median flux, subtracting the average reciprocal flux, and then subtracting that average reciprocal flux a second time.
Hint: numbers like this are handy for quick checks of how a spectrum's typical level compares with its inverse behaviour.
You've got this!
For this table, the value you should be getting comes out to 73.2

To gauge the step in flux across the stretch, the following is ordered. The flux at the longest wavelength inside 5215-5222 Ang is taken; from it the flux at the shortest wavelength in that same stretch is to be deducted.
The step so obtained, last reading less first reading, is 0.3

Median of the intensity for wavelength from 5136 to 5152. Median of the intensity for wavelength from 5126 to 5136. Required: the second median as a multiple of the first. 1.0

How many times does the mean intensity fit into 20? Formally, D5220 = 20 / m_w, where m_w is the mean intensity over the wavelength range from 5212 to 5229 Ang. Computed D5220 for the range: 0.933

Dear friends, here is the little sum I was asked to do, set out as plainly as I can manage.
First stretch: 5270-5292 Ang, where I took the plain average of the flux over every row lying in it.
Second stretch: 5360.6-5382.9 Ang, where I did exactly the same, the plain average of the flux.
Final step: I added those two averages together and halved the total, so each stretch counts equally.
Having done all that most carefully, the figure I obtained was 24.3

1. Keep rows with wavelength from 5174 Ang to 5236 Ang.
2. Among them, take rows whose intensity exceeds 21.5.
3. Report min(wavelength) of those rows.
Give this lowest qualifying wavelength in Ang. 5194.17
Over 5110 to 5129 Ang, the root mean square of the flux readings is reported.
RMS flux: 21.8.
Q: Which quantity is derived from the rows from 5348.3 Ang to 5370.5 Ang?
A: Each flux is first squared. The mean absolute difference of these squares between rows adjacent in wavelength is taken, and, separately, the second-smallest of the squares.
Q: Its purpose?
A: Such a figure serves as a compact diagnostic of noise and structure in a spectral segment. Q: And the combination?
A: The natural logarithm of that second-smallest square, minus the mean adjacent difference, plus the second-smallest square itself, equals 537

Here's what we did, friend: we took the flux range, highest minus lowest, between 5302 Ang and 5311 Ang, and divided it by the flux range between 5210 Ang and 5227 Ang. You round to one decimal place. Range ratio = 1.0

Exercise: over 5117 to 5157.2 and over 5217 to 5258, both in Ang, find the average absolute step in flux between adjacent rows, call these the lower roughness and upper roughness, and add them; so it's 2.28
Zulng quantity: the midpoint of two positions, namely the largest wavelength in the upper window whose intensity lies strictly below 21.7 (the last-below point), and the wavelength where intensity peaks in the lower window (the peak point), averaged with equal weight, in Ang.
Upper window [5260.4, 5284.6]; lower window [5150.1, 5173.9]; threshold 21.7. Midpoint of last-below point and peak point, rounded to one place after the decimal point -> 5214.8 Ang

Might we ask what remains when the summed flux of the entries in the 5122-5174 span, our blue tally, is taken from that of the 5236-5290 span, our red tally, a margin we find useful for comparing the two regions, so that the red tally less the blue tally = 61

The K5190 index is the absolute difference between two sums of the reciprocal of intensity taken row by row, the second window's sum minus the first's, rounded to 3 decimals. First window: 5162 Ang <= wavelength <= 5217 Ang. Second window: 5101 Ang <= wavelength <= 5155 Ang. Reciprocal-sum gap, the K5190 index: 0.086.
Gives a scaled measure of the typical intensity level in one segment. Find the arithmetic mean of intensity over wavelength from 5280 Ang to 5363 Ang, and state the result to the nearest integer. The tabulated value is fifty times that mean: 1232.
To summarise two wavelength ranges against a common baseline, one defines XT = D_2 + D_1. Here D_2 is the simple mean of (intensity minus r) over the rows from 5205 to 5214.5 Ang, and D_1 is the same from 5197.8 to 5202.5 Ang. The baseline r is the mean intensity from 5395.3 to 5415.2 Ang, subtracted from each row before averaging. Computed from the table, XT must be -3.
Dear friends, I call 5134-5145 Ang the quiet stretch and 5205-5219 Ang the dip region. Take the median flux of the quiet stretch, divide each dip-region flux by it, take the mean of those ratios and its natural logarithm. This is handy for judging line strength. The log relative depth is -0.025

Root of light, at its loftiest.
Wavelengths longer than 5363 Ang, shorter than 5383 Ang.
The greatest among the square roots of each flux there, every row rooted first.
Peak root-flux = 5.0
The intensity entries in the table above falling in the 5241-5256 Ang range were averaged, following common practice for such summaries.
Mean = 23.9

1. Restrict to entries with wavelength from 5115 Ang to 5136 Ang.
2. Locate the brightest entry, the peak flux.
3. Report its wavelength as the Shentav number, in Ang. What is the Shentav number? 5118.18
